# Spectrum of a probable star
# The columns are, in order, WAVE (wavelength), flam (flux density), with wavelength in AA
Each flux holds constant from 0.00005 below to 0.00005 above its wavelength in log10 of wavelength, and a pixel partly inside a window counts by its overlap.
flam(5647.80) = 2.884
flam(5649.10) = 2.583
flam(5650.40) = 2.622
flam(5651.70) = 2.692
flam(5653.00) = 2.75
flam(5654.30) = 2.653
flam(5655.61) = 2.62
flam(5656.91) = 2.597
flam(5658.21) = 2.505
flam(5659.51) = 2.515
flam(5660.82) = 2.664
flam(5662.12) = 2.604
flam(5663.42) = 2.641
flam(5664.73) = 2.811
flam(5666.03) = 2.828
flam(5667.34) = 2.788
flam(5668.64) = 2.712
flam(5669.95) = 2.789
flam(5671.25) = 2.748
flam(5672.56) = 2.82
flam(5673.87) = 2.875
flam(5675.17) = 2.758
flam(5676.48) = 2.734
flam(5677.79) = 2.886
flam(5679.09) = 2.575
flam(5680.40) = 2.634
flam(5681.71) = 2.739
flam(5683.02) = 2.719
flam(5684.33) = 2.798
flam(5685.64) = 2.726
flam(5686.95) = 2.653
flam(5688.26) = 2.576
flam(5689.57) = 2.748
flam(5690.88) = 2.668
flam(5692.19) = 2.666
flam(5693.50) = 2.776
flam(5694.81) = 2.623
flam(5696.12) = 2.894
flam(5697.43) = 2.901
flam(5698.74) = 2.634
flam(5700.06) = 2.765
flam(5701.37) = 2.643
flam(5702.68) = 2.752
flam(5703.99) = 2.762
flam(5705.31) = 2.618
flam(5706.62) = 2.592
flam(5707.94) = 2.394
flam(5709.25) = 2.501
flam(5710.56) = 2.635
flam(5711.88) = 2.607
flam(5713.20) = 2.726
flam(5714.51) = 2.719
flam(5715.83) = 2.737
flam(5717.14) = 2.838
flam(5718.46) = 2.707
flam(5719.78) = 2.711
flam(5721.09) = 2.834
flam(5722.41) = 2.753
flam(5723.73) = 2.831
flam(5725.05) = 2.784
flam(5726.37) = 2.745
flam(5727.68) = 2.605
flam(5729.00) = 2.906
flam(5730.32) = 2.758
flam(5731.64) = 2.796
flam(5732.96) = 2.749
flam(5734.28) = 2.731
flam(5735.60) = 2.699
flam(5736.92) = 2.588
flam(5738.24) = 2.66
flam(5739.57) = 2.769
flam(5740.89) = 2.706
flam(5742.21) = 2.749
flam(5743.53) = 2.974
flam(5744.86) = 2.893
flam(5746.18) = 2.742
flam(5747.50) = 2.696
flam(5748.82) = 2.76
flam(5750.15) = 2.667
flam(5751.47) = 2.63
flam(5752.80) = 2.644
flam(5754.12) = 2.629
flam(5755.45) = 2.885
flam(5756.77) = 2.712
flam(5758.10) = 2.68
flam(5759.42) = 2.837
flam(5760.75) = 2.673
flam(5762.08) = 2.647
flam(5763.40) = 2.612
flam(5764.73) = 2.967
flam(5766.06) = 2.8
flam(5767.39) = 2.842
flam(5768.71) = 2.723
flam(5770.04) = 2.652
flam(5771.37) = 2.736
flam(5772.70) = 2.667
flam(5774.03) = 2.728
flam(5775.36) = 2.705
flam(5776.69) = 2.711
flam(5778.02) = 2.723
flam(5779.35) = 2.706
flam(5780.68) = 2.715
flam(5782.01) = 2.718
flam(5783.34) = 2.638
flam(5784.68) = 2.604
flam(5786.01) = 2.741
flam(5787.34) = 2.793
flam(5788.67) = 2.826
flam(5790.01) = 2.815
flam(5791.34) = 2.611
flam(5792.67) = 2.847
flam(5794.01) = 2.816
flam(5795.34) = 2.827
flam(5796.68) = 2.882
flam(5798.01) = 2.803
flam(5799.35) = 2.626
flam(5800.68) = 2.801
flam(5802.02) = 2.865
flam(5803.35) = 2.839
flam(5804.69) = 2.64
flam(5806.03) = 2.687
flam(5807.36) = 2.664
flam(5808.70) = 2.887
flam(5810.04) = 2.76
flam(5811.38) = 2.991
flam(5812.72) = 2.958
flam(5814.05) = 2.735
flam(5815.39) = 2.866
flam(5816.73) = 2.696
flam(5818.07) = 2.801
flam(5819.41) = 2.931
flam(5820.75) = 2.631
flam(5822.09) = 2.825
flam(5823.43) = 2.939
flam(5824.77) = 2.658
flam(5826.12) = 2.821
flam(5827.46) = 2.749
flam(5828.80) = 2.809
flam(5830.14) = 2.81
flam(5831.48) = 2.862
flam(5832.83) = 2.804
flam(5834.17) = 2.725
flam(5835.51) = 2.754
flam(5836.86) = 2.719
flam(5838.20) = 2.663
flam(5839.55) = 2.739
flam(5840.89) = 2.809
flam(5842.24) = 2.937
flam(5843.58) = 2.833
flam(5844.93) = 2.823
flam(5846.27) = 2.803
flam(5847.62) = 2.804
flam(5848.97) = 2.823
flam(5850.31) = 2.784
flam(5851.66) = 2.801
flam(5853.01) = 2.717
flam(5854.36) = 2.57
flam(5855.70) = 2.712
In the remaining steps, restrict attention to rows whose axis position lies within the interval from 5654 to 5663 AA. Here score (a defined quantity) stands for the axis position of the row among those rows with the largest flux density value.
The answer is 5660.82 AA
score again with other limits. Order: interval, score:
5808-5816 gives 5811.38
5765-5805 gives 5796.68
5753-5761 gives 5755.45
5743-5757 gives 5743.53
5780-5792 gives 5788.67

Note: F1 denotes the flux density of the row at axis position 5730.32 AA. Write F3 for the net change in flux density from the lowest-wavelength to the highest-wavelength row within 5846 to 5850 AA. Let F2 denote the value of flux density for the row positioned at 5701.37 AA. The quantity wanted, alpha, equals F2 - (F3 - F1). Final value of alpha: 5.38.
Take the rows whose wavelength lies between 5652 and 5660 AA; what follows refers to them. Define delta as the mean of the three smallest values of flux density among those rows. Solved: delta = 2.54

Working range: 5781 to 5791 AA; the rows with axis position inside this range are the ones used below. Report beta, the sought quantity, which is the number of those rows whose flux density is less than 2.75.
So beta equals 4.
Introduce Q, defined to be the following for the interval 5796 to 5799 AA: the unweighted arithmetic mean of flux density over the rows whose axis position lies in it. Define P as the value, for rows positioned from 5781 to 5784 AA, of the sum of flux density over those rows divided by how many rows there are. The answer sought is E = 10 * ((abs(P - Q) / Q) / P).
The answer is 0.22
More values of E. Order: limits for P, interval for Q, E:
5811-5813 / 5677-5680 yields 0.30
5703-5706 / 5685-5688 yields 0.00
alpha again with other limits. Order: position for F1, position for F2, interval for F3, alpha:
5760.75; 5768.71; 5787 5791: 5.37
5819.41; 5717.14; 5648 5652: 5.66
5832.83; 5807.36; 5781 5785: 5.58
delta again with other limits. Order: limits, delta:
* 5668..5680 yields 2.67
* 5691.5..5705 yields 2.63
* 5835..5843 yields 2.71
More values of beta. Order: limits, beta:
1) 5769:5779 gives 7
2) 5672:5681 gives 3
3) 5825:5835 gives 2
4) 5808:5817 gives 2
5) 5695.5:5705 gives 2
